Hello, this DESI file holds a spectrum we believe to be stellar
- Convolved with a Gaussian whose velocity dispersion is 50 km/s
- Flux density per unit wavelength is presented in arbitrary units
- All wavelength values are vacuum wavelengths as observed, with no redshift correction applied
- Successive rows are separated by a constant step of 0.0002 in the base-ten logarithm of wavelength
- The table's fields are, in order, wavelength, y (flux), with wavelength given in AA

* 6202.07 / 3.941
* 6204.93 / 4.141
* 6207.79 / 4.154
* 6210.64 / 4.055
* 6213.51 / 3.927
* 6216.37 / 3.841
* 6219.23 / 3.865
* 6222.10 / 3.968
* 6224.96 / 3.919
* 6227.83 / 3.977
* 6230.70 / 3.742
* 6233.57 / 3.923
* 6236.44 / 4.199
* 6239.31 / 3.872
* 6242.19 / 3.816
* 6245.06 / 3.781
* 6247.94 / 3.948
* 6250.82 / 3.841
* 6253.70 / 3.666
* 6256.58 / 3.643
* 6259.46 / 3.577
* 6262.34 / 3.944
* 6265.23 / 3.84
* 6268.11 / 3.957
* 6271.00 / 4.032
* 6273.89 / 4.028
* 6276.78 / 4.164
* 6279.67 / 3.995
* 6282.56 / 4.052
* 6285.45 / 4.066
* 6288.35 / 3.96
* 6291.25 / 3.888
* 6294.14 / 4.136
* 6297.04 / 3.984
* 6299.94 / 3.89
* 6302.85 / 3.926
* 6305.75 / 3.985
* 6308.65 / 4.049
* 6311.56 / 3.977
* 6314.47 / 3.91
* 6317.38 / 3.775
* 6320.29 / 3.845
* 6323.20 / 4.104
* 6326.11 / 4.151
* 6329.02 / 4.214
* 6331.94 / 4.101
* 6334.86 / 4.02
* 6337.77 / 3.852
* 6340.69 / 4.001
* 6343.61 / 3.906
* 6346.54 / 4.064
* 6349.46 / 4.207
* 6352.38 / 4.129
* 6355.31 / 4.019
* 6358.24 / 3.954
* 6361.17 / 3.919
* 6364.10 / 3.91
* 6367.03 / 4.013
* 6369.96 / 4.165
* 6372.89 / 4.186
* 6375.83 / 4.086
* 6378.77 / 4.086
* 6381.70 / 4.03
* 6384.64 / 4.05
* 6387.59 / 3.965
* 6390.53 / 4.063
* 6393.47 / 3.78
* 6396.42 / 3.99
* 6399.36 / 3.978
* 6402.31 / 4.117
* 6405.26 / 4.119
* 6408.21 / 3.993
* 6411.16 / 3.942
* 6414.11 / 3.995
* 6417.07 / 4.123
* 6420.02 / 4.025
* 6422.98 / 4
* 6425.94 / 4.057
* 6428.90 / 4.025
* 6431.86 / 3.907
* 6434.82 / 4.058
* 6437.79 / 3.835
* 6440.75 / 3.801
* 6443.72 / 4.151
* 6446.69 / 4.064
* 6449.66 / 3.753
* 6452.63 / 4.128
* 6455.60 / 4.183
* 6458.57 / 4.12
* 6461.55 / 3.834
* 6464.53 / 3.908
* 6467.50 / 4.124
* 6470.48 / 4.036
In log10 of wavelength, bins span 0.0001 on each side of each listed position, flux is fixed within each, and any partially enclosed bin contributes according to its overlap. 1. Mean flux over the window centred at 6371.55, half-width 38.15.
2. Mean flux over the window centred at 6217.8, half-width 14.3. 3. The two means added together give 7.982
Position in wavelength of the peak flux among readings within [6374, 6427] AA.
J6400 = 6417.07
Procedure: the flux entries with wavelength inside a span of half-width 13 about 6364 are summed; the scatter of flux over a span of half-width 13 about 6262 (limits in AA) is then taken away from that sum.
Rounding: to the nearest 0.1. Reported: 36.2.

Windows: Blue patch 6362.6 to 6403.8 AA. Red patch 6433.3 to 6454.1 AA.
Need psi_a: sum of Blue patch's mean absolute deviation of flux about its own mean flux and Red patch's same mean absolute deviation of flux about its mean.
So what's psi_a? 0.227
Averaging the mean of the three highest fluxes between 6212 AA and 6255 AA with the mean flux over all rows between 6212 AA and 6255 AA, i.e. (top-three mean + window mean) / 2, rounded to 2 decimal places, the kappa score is 3.97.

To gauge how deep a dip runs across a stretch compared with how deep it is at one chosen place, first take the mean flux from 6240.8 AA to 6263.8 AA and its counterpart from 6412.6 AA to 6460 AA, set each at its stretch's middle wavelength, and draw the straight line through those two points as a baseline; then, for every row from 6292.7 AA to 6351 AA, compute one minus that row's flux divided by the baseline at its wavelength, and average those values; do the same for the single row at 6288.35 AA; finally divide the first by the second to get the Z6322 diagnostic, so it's 1.00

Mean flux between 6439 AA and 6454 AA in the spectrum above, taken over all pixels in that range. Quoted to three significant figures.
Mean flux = 3.98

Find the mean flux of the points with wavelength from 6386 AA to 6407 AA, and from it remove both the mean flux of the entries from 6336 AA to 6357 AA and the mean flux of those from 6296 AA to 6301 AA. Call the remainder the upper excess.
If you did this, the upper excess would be -3.96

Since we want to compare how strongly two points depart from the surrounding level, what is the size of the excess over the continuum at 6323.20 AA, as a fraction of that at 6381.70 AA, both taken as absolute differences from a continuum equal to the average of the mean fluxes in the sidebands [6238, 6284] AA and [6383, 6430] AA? 1.92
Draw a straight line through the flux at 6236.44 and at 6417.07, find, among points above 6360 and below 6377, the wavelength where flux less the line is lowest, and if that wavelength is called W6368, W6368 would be 6364.10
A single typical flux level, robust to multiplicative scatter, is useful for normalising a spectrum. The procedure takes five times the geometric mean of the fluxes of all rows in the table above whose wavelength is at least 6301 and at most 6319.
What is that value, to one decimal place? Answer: 19.7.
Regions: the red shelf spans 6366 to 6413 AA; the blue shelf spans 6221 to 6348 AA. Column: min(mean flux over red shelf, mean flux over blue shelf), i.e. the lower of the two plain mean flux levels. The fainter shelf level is 3.95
